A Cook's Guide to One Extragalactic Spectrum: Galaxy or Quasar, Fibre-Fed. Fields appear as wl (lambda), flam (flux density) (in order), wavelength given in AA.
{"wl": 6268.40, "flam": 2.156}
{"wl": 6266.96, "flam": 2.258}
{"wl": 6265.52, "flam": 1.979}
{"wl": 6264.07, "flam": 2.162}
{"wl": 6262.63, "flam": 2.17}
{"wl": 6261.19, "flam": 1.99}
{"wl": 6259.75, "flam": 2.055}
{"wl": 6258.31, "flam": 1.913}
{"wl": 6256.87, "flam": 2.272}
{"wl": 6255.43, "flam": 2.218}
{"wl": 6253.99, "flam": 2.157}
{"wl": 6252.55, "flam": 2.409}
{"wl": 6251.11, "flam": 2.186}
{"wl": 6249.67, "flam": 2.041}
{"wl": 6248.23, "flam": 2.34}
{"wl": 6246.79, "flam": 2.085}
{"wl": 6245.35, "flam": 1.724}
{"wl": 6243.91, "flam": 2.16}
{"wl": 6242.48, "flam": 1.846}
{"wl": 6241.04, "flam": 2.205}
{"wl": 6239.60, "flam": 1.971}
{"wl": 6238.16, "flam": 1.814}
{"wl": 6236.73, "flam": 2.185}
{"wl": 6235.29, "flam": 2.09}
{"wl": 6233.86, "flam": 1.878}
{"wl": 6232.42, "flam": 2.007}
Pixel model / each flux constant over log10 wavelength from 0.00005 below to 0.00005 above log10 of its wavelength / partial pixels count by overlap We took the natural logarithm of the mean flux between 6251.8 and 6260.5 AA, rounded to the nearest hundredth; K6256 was 0.78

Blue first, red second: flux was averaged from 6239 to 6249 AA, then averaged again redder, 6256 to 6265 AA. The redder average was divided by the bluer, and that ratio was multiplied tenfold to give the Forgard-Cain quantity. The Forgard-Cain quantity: 10.2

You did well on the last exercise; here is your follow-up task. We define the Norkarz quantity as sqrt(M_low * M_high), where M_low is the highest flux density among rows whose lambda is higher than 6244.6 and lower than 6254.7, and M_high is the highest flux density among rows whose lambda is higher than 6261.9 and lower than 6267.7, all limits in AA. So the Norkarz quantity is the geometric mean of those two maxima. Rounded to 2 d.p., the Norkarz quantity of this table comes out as 2.33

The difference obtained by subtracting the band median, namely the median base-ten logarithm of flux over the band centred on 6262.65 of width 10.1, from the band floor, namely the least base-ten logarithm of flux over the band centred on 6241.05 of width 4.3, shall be -0.047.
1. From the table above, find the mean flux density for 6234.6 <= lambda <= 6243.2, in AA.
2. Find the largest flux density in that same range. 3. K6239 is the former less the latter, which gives -0.187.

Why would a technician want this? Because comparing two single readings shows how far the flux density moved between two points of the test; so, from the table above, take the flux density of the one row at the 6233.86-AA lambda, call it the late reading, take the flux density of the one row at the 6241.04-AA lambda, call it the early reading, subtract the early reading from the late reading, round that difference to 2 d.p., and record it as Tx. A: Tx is -0.33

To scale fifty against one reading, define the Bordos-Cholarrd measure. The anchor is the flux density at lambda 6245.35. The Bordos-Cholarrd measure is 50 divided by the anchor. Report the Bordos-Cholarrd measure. 29.0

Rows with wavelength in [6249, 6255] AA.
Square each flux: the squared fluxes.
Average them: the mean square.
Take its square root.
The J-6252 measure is 2.20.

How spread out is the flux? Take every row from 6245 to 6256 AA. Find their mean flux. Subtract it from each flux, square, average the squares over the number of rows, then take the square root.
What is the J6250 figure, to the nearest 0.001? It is 0.196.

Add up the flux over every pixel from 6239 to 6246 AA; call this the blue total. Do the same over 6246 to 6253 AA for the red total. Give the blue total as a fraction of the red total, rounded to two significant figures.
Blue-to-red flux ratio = 0.90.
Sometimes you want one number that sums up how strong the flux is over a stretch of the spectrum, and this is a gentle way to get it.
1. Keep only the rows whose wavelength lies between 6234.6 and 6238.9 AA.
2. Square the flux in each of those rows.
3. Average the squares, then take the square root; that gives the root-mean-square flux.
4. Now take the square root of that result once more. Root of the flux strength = 1.43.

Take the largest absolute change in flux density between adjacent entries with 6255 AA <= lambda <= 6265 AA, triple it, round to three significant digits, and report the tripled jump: 1.08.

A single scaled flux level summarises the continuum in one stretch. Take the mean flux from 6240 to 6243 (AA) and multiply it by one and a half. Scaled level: 3.04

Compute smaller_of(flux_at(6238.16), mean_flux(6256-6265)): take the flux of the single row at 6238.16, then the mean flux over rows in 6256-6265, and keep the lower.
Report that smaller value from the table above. 1.81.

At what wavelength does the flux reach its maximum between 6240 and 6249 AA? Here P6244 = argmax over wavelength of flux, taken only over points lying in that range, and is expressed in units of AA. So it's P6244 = 6248.23 AA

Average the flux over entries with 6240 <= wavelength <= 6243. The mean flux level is 2.03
